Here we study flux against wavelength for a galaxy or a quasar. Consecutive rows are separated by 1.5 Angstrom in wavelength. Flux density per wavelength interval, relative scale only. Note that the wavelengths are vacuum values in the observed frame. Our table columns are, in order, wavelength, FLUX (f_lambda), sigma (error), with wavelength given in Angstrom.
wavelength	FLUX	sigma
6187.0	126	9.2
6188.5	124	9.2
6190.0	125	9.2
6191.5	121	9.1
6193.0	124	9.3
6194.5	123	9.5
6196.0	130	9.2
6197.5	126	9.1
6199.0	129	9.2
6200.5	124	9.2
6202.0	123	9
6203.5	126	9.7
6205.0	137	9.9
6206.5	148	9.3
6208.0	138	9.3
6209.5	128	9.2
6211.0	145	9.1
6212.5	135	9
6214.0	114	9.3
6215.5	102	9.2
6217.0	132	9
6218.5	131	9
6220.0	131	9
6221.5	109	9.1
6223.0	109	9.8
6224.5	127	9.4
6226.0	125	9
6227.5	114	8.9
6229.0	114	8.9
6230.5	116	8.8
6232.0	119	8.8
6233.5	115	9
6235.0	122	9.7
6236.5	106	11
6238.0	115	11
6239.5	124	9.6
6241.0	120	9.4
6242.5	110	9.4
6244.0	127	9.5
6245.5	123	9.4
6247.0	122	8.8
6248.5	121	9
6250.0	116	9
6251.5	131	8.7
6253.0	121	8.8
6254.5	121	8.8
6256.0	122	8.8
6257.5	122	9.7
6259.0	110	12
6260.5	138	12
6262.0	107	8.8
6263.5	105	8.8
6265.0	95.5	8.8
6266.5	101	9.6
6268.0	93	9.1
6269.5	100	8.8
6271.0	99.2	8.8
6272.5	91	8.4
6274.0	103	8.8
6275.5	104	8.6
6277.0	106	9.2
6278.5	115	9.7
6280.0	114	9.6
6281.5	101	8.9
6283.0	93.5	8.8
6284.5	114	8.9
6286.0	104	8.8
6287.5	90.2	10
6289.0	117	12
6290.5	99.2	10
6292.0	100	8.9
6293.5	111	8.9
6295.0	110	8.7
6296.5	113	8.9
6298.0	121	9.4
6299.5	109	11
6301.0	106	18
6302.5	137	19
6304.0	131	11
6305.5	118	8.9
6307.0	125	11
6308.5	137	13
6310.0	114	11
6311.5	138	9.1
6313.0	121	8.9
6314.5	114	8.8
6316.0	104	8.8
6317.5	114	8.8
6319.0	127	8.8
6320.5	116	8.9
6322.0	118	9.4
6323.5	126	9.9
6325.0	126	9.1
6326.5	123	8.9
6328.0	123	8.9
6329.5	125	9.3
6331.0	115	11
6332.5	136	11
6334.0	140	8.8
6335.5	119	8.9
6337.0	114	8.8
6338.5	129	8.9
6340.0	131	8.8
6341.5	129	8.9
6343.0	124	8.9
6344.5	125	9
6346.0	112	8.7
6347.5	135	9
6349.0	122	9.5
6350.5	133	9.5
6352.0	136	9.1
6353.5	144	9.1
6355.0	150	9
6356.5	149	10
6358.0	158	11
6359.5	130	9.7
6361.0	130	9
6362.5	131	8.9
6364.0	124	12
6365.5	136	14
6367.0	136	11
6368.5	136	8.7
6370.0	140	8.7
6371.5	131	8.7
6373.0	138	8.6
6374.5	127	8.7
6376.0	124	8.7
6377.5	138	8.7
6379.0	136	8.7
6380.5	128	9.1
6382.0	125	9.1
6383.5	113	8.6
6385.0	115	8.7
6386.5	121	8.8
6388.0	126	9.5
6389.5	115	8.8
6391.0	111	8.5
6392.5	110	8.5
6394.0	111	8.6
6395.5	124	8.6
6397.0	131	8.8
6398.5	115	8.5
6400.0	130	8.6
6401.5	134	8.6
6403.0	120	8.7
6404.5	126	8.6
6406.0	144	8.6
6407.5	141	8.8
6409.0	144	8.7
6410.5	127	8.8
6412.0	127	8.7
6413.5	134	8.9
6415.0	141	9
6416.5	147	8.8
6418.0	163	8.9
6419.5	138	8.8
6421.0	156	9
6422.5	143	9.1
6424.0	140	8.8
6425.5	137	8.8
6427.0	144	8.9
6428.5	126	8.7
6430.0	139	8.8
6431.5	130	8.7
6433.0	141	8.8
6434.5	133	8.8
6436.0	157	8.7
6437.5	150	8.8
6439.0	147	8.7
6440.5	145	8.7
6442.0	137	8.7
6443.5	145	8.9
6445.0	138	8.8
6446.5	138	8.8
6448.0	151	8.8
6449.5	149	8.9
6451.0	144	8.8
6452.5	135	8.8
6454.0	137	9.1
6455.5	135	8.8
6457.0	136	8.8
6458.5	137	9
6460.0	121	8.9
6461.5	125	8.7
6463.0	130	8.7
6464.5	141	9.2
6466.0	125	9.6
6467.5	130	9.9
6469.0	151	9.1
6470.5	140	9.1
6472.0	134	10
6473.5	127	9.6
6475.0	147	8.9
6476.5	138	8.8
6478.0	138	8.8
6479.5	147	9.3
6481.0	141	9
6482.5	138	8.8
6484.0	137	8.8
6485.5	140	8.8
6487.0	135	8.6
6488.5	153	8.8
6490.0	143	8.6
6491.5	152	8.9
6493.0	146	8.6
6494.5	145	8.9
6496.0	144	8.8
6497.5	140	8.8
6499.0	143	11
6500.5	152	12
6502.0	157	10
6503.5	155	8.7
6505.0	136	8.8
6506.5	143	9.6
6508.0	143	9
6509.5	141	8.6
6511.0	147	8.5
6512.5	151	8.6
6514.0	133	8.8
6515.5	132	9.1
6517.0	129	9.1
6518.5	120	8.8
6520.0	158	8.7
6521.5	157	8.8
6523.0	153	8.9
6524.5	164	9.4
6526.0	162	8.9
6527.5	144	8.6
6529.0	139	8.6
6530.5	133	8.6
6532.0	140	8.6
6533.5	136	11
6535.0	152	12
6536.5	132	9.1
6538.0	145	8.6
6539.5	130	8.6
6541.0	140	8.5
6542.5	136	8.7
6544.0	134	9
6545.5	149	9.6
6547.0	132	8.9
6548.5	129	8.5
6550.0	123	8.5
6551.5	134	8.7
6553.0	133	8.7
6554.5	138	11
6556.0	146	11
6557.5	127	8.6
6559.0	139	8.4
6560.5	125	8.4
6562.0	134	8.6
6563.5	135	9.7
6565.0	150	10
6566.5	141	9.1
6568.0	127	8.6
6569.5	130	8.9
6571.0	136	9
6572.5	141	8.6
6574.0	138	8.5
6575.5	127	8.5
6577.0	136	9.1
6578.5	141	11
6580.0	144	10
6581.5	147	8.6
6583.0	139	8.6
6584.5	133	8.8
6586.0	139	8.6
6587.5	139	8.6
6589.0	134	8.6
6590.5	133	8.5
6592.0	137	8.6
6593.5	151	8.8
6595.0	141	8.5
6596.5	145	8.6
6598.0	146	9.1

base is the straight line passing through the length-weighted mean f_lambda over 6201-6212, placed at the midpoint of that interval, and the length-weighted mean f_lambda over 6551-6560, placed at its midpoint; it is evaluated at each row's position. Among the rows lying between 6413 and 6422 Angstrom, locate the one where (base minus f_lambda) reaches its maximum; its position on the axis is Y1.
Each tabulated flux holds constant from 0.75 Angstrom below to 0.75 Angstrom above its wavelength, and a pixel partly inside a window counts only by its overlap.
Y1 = 6413.5 Angstrom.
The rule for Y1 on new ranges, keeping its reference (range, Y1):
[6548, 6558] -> 6550.0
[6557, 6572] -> 6560.5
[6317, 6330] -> 6317.5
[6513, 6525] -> 6518.5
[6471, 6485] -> 6473.5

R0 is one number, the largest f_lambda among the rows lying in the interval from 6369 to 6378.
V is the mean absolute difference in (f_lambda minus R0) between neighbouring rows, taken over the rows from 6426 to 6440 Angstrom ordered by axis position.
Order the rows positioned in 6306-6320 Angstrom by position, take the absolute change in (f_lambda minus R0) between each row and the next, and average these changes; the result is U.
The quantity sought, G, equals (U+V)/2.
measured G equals 13.1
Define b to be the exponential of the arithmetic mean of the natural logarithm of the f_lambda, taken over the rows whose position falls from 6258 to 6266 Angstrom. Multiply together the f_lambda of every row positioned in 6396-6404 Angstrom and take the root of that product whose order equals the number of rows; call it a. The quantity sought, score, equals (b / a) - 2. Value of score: -1.12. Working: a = 126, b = 110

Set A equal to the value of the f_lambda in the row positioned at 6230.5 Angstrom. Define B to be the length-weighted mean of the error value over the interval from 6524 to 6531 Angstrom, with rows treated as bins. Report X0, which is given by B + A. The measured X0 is 125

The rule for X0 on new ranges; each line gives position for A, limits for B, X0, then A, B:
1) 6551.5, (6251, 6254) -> 143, 134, 8.8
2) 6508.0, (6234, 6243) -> 153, 143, 10.0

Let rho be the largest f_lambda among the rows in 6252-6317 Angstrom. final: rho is 138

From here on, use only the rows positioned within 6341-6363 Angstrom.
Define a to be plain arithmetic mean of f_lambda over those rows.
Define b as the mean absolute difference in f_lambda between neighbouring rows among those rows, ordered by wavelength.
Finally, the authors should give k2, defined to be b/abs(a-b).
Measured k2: 0.070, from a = 134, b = 9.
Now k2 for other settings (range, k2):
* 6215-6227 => 0.095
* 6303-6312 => 0.142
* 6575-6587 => 0.043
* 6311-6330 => 0.061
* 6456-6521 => 0.060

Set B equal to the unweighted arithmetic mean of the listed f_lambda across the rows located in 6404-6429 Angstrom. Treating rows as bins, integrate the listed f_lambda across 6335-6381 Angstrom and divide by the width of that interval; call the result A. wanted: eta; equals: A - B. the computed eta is -8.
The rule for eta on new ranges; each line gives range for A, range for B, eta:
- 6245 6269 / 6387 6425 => -17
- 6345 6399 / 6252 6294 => 22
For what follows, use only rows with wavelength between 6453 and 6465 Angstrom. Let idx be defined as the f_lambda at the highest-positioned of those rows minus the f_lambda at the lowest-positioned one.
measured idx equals 4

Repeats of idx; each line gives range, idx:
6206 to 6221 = -17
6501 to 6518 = -28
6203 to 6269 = -33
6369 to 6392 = -29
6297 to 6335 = 19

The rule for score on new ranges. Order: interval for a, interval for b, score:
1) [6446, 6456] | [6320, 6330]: -1.13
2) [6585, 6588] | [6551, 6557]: -1.01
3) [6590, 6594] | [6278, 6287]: -1.24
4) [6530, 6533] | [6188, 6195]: -1.10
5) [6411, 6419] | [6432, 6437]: -0.99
